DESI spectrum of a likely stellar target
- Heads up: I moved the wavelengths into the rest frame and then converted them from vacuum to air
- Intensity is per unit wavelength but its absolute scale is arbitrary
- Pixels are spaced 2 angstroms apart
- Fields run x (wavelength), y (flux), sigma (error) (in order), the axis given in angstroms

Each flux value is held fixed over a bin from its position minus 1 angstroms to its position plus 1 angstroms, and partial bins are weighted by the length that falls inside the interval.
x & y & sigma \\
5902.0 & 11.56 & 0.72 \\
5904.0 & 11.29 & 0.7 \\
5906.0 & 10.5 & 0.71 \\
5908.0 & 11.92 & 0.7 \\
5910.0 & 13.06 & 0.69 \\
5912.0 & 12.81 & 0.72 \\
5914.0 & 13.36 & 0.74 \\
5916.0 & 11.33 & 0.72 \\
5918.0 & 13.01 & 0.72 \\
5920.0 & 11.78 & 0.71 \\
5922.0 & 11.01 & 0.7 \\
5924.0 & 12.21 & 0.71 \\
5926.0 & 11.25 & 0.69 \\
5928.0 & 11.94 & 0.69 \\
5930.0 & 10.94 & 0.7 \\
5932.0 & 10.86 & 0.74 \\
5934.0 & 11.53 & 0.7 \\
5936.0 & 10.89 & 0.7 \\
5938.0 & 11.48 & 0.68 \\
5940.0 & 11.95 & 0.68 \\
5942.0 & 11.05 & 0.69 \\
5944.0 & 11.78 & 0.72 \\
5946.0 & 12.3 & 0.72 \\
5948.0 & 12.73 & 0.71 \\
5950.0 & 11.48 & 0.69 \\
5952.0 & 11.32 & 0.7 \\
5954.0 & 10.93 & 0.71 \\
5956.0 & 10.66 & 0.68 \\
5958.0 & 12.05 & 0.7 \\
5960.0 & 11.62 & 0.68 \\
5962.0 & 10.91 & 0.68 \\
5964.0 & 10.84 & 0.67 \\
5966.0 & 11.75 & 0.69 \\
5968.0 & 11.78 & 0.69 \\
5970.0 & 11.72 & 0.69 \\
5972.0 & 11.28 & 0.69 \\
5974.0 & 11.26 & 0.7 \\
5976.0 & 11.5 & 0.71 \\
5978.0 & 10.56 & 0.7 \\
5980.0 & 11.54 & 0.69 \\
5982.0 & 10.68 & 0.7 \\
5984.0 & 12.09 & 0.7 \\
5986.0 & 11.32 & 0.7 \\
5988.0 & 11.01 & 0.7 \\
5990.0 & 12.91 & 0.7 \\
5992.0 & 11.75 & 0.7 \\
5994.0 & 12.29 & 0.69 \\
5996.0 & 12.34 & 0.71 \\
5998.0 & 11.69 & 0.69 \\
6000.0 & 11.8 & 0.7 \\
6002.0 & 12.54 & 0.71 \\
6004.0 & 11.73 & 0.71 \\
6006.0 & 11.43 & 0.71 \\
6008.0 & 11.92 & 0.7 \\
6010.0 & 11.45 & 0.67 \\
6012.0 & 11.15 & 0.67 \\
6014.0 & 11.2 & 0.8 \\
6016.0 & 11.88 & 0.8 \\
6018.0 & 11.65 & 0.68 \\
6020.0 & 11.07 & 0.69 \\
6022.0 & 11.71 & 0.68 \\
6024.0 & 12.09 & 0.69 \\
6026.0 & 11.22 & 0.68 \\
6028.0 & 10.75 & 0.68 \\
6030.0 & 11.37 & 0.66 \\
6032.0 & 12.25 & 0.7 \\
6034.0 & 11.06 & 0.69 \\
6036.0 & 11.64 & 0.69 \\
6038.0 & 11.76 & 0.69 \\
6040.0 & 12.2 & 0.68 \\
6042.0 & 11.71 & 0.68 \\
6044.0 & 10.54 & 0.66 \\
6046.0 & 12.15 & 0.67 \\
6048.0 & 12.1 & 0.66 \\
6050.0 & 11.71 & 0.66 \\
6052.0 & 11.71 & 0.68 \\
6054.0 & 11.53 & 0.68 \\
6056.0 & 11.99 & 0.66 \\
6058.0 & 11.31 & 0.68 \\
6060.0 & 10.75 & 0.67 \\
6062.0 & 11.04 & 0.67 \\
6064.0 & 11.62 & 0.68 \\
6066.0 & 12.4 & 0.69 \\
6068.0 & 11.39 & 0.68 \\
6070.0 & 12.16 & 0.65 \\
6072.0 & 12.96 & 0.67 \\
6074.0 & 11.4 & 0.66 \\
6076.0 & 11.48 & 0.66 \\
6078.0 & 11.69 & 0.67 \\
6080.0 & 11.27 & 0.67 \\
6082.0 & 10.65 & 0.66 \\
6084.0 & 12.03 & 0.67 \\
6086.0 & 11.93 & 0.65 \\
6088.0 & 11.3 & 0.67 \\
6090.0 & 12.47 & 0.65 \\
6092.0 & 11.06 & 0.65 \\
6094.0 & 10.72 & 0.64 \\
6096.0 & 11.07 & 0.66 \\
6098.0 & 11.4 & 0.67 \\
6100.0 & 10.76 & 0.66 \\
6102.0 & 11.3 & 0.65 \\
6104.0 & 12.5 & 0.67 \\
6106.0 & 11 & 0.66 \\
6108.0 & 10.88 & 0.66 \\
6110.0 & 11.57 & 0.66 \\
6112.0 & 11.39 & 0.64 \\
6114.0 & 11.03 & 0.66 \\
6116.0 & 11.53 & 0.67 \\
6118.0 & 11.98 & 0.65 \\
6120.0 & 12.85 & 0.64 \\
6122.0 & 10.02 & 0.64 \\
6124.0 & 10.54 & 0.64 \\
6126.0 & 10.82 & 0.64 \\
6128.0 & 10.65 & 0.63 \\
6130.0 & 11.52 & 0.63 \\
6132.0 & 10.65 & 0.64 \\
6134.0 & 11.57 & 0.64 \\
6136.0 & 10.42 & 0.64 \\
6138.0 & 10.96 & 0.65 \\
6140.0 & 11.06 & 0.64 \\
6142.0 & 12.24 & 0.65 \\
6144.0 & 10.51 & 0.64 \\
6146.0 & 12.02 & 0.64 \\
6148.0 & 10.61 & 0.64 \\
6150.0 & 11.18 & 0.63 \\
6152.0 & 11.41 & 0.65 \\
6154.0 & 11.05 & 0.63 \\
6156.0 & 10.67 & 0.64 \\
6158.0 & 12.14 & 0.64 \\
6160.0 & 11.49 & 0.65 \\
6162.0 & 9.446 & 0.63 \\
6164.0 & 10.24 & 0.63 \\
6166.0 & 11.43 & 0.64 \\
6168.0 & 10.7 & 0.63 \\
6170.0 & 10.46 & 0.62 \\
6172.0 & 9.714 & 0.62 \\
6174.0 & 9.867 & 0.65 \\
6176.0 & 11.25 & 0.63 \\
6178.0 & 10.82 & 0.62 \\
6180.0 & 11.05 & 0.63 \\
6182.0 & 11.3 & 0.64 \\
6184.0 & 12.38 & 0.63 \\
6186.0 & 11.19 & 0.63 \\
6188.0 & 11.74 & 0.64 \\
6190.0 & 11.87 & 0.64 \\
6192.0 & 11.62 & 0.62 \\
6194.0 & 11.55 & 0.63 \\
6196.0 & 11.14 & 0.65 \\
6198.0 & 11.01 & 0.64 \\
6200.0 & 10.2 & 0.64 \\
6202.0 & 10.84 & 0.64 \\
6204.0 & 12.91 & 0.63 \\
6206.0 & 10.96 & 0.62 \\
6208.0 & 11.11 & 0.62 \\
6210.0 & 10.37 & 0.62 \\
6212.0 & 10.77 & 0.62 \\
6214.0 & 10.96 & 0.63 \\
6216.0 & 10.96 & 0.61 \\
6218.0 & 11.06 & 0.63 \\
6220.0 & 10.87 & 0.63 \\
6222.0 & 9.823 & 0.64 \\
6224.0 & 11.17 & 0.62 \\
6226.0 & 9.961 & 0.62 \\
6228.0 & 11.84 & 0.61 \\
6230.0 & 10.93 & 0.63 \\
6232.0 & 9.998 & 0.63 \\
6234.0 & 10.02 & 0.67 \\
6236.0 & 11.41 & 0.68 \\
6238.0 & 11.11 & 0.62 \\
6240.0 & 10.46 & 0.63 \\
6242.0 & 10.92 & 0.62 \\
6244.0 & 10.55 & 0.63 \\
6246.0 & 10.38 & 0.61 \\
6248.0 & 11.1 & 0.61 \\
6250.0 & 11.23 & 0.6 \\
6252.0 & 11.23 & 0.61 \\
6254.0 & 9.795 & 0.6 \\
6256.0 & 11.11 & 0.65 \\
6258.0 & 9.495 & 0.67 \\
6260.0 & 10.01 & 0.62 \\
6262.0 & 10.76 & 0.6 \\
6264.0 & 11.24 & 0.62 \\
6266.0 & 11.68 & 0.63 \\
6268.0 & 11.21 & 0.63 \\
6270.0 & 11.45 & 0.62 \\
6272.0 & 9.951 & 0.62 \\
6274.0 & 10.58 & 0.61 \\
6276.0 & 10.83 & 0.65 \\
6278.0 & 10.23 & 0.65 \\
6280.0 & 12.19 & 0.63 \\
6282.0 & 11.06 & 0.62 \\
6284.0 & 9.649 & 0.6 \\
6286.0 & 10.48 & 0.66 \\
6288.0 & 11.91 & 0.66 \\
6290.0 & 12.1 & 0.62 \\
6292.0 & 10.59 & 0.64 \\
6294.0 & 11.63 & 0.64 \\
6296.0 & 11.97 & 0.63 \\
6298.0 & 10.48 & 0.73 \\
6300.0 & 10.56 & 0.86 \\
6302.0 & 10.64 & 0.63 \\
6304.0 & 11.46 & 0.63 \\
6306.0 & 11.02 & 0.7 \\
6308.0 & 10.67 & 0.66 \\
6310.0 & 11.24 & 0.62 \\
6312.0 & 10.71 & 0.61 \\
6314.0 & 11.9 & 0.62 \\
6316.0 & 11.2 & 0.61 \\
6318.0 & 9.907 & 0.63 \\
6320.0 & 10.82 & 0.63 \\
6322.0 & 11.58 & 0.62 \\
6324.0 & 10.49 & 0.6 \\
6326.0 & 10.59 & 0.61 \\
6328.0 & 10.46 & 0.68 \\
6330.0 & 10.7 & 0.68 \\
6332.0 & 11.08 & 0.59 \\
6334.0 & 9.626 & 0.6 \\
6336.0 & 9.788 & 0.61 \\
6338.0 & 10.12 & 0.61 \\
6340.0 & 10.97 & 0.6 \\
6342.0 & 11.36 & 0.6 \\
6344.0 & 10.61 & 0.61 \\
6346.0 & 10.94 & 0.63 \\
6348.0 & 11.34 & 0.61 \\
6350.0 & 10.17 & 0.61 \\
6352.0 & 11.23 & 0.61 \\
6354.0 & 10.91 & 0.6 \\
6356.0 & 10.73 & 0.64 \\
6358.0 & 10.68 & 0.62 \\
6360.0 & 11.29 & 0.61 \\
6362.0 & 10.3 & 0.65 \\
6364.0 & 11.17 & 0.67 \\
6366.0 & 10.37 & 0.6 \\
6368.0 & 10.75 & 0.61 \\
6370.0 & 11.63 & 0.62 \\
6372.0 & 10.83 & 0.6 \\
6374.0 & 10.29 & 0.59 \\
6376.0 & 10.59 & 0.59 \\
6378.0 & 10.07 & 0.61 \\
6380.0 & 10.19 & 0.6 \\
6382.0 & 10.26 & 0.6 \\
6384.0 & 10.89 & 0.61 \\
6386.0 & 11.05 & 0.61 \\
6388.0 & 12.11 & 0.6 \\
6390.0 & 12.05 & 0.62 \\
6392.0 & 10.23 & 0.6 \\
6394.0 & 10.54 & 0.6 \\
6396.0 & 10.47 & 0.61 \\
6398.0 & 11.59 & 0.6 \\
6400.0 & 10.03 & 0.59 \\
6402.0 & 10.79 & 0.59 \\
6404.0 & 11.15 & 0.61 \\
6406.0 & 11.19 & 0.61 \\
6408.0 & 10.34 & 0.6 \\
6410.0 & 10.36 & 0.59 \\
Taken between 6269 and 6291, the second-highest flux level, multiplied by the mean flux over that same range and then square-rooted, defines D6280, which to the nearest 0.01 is 11.51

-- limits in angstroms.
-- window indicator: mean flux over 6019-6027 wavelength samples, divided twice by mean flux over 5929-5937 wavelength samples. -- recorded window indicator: 0.0943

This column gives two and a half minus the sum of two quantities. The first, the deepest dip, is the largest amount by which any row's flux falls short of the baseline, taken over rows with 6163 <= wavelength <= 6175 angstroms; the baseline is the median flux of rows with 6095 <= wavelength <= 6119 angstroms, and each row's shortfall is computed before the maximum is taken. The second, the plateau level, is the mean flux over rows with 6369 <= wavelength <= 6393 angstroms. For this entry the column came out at -10.0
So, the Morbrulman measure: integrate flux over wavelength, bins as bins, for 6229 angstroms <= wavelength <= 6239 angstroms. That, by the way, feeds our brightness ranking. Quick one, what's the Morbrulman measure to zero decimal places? 107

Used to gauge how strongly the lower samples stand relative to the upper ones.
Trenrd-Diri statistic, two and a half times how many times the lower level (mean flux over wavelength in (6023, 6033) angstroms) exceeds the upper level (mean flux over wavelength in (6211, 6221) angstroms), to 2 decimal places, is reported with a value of 2.64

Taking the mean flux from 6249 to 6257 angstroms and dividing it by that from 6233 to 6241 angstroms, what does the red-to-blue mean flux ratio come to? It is 1.01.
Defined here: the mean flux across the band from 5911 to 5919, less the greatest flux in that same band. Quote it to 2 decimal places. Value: -0.73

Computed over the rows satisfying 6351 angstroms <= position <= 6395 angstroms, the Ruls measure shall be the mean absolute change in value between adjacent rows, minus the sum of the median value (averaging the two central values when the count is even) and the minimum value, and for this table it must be -20.3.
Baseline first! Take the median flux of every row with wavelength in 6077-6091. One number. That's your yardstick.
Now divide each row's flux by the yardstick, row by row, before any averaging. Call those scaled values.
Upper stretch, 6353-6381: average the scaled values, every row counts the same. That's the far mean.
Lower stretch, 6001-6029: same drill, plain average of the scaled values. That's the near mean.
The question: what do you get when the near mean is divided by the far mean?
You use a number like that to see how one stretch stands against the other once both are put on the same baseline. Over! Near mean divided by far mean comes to 1.08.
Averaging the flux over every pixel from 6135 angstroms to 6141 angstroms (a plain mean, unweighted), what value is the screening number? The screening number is 10.8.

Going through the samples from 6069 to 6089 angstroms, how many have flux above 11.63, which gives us 5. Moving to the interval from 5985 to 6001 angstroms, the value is 6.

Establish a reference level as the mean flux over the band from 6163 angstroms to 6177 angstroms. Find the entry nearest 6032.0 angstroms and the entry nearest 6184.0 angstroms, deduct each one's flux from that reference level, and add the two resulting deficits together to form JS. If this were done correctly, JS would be -3.6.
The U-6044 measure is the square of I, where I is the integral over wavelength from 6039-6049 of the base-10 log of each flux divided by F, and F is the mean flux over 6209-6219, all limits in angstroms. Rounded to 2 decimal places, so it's 0.12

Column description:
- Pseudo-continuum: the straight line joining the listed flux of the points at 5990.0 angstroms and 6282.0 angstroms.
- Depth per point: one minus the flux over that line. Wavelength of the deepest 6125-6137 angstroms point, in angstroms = 6136.0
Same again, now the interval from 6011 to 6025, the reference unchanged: 6020.0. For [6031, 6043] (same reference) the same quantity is 6034.0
